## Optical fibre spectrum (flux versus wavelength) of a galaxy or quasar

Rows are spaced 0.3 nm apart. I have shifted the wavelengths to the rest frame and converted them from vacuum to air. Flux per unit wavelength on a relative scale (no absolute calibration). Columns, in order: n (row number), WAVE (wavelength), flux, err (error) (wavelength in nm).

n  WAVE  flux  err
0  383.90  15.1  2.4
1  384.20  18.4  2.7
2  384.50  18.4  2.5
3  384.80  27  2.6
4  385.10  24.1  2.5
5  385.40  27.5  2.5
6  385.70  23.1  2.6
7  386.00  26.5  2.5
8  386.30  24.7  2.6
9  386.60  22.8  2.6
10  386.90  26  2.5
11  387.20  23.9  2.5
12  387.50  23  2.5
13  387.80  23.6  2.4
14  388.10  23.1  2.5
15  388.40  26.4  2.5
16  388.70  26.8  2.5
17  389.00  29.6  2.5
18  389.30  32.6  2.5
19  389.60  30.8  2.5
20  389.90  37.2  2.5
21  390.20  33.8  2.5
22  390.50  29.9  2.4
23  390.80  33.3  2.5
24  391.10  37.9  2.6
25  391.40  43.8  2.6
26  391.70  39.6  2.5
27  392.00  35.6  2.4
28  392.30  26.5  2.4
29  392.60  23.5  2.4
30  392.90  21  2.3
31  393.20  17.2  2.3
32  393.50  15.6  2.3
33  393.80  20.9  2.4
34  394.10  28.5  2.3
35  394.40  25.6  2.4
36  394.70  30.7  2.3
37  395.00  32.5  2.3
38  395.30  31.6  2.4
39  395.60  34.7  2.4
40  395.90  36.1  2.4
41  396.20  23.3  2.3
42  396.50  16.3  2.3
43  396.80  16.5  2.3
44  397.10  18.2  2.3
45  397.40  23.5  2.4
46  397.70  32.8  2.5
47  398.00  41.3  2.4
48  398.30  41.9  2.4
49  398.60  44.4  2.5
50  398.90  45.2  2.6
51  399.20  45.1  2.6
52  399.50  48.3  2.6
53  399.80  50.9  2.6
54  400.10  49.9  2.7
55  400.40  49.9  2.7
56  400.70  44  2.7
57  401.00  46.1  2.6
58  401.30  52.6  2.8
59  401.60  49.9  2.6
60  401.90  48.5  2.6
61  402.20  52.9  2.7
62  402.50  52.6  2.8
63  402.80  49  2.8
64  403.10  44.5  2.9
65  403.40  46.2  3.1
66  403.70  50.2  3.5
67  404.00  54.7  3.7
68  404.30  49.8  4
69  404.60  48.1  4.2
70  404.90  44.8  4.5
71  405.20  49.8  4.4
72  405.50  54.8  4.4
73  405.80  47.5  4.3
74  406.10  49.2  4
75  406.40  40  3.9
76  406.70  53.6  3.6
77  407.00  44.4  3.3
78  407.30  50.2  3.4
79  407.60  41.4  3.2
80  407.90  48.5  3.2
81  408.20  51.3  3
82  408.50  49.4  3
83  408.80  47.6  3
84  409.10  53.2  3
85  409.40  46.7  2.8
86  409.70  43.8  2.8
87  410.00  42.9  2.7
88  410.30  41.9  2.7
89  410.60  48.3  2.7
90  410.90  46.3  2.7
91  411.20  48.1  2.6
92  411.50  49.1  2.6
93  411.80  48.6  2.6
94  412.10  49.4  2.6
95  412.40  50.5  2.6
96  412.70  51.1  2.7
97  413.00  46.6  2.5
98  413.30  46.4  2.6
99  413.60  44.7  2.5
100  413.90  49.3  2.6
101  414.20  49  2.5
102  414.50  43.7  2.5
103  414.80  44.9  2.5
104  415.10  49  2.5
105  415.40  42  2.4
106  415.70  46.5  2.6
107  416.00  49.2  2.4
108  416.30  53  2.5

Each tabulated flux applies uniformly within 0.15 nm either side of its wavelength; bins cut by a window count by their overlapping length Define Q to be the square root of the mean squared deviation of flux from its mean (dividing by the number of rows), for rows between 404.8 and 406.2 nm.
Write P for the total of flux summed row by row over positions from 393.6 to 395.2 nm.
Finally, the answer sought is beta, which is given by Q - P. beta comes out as -135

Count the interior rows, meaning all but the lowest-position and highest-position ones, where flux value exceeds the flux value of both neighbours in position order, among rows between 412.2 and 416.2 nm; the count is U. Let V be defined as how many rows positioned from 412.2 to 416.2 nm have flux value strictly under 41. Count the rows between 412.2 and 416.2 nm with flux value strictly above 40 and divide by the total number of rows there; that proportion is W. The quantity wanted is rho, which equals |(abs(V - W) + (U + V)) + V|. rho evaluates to 4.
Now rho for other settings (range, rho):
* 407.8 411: 4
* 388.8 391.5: 26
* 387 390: 32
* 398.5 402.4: 4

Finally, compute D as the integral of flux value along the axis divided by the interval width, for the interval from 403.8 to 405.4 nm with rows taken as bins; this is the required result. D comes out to 50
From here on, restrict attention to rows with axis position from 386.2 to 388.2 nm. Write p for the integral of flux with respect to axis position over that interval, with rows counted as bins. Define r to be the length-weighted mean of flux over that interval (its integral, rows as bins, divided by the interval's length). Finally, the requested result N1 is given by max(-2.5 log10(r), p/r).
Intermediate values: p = 48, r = 24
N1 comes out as 2.00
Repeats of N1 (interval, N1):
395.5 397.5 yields 2.00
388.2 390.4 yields 2.20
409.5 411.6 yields 2.10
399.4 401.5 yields 2.10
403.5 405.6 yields 2.10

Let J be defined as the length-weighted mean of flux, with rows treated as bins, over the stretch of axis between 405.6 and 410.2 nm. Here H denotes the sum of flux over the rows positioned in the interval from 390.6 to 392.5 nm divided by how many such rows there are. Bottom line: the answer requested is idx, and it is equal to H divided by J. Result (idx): 0.76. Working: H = 36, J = 47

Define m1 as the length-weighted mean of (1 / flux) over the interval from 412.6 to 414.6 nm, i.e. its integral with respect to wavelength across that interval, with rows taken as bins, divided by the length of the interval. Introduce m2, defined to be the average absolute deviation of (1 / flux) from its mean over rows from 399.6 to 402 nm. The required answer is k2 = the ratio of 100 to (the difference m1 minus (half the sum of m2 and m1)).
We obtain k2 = 9844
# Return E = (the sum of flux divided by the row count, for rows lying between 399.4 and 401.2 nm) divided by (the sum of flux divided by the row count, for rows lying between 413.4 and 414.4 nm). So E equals 1.0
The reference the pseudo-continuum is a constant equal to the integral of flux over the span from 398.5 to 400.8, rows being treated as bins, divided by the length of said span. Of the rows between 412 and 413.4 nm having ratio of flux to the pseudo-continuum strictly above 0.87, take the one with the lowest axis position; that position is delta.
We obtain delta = 412.10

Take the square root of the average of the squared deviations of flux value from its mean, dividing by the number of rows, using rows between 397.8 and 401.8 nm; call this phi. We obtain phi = 3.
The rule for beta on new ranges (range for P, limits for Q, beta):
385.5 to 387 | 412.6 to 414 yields -121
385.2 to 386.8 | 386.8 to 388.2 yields -124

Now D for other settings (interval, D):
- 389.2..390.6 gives 33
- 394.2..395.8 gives 31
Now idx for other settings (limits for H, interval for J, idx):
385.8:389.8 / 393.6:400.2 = 0.79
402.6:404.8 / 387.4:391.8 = 1.56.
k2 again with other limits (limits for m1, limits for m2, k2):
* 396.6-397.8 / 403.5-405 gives 4218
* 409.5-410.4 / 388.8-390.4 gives 9415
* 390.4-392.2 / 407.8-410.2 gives 7515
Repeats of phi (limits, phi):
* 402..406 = 3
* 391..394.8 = 9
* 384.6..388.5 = 2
